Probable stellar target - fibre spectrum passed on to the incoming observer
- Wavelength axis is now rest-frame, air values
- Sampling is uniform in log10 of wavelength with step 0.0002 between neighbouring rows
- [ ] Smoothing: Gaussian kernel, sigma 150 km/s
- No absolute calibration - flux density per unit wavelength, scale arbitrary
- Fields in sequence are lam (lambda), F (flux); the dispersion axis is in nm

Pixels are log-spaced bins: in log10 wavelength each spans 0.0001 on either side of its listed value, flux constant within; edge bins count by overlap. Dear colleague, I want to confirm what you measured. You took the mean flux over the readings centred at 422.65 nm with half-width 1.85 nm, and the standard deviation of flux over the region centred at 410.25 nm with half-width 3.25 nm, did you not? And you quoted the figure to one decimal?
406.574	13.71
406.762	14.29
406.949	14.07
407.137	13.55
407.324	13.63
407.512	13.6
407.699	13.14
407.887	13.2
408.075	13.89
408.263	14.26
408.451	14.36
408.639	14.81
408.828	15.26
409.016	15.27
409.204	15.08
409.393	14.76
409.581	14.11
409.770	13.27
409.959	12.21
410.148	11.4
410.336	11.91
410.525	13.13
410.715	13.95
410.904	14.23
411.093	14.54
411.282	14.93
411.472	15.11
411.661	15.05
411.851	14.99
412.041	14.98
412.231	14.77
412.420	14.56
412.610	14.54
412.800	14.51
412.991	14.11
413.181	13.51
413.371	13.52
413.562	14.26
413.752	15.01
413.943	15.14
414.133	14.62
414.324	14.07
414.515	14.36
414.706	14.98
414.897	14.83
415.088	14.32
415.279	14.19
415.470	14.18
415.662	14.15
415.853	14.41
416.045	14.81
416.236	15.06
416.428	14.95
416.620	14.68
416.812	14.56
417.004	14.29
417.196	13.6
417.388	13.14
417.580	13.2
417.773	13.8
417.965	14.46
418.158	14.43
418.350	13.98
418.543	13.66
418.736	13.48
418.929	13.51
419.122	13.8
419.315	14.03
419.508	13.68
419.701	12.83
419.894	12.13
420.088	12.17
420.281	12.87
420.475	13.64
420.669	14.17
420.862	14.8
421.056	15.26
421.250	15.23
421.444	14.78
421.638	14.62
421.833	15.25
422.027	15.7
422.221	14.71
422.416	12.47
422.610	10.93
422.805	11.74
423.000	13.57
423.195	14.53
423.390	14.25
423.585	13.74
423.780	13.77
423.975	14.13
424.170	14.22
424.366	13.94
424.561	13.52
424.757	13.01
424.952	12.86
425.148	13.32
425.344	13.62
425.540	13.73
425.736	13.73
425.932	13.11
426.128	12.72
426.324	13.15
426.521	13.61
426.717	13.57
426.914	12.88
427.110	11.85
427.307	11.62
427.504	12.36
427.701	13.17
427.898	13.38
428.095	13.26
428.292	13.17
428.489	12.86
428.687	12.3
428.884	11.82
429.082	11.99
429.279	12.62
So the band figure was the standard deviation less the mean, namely -13.1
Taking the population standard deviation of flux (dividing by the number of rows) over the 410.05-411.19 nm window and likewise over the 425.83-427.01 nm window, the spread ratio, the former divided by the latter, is 3.6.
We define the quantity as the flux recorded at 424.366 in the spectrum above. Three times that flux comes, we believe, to 41.8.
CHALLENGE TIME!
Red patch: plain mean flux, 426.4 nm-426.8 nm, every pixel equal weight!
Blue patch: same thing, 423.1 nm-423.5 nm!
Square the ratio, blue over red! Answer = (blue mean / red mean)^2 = 1.12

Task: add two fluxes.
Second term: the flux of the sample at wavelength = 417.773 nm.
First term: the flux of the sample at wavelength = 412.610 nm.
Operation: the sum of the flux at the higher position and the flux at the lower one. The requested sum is 28.3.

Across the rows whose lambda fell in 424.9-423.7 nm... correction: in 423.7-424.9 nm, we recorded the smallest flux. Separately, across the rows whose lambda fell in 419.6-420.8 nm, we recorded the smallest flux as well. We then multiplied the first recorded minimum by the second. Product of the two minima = 158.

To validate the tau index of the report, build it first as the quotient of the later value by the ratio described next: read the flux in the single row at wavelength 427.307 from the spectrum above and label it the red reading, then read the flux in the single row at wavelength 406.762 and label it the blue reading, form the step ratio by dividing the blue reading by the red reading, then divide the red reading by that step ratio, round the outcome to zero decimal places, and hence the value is 9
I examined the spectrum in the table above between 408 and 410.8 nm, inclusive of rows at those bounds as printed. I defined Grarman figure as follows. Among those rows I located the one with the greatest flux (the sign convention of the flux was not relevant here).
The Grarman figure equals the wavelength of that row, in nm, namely 409.016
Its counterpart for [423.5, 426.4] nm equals 424.170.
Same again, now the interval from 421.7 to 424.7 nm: 422.027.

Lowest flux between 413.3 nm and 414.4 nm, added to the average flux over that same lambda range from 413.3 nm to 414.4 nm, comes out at 28.0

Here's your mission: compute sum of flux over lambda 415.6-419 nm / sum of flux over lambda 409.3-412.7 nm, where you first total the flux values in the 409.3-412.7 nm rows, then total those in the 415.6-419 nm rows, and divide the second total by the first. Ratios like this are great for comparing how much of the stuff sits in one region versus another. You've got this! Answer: 1.01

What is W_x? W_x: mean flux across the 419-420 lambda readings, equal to 13.29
